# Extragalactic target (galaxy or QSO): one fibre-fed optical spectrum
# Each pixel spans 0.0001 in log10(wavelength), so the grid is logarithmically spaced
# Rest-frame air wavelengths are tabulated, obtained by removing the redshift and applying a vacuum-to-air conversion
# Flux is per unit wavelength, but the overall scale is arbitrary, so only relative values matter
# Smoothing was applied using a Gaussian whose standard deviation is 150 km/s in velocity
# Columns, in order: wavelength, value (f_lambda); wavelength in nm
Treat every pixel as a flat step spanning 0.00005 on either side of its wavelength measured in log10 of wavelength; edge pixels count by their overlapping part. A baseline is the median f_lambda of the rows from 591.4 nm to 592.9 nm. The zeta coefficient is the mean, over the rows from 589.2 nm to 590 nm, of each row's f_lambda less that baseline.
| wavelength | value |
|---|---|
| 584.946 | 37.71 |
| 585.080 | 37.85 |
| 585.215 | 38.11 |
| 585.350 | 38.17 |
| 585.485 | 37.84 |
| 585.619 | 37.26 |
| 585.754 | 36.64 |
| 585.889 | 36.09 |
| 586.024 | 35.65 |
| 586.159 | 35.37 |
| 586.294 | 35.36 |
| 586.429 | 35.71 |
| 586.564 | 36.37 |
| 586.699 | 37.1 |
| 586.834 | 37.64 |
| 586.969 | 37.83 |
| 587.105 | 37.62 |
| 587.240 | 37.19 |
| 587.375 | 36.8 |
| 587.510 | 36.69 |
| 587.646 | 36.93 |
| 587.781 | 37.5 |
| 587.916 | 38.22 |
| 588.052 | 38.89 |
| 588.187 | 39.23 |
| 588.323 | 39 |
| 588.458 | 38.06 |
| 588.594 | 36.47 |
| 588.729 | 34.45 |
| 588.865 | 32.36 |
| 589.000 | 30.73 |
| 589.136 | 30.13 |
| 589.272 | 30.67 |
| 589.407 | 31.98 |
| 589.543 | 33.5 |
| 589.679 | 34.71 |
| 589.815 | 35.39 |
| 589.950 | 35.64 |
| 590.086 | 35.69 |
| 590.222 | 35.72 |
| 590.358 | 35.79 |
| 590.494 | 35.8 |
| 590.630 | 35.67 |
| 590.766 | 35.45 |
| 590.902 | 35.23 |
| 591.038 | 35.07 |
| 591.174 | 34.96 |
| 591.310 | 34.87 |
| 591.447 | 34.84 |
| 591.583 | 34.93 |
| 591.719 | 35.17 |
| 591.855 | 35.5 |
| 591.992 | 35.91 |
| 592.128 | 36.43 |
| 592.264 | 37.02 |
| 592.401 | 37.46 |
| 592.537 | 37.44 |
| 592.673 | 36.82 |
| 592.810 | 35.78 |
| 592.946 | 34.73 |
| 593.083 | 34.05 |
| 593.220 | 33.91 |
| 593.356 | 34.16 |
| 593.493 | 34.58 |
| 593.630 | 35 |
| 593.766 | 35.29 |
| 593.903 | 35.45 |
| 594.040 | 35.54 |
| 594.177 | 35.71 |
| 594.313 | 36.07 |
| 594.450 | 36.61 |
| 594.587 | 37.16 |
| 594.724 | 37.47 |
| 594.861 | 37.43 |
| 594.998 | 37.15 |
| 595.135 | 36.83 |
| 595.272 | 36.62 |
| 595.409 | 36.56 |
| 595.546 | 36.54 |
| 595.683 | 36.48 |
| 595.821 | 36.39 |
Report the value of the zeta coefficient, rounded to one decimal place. -2.3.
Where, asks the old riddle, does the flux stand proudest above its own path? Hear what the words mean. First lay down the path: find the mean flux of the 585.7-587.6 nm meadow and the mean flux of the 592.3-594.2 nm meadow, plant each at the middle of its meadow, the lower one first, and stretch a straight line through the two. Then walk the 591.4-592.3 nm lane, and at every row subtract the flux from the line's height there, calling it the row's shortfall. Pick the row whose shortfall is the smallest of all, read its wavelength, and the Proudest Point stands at 592.264 nm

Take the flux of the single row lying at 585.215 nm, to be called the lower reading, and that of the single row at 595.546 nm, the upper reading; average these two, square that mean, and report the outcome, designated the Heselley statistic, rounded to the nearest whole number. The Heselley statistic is 1393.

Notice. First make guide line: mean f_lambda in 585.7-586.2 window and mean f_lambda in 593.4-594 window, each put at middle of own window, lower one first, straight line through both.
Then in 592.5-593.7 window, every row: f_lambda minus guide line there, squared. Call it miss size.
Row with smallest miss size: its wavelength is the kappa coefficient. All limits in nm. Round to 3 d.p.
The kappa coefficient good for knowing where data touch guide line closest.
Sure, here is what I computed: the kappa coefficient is 593.630 nm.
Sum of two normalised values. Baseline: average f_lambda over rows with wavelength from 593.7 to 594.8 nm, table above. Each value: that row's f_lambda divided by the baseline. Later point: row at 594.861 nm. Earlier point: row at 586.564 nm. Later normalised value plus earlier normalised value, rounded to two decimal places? 2.04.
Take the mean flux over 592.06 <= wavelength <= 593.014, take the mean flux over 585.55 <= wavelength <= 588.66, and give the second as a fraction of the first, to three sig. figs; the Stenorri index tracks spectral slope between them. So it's 1.02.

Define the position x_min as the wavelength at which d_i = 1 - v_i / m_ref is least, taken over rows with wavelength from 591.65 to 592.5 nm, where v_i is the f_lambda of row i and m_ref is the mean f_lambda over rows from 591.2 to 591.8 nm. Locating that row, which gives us 592.401 nm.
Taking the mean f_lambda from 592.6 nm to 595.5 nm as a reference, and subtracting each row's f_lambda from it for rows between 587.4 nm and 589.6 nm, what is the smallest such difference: -3.4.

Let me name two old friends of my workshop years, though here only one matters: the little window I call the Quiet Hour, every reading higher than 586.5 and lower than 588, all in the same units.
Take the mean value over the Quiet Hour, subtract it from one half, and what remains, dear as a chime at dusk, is -36.8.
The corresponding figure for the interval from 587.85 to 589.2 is -35.3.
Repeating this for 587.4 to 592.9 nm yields -35.1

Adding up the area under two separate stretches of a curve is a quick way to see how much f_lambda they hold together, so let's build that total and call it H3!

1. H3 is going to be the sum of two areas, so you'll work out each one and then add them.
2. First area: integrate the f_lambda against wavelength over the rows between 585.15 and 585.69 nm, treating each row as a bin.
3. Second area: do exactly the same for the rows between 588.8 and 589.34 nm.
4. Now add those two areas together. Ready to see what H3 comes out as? 37.2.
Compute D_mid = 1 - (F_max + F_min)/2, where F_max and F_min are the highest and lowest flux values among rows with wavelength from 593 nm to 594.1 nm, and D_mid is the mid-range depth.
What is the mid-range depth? -33.7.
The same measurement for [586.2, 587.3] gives -35.6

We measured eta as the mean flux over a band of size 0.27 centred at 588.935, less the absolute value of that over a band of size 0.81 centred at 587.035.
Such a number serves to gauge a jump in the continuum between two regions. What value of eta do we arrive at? -5.8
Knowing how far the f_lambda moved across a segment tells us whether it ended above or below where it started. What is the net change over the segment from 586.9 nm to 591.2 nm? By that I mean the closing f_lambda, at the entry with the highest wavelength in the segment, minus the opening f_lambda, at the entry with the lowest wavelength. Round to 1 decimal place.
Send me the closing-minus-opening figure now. -2.9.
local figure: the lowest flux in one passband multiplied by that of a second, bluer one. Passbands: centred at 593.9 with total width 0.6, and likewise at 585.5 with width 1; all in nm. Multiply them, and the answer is 1263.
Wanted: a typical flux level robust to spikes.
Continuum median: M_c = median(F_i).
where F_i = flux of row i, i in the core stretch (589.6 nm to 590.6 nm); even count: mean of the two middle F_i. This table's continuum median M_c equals 35.7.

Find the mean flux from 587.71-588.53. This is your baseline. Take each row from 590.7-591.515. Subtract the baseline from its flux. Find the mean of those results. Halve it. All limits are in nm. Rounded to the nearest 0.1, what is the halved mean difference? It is -1.7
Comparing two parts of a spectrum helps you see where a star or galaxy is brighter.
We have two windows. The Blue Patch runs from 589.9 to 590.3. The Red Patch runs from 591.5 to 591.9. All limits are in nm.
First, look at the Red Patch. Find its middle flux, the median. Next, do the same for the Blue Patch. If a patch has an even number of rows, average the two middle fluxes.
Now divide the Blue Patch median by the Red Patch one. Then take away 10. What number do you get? -8.99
